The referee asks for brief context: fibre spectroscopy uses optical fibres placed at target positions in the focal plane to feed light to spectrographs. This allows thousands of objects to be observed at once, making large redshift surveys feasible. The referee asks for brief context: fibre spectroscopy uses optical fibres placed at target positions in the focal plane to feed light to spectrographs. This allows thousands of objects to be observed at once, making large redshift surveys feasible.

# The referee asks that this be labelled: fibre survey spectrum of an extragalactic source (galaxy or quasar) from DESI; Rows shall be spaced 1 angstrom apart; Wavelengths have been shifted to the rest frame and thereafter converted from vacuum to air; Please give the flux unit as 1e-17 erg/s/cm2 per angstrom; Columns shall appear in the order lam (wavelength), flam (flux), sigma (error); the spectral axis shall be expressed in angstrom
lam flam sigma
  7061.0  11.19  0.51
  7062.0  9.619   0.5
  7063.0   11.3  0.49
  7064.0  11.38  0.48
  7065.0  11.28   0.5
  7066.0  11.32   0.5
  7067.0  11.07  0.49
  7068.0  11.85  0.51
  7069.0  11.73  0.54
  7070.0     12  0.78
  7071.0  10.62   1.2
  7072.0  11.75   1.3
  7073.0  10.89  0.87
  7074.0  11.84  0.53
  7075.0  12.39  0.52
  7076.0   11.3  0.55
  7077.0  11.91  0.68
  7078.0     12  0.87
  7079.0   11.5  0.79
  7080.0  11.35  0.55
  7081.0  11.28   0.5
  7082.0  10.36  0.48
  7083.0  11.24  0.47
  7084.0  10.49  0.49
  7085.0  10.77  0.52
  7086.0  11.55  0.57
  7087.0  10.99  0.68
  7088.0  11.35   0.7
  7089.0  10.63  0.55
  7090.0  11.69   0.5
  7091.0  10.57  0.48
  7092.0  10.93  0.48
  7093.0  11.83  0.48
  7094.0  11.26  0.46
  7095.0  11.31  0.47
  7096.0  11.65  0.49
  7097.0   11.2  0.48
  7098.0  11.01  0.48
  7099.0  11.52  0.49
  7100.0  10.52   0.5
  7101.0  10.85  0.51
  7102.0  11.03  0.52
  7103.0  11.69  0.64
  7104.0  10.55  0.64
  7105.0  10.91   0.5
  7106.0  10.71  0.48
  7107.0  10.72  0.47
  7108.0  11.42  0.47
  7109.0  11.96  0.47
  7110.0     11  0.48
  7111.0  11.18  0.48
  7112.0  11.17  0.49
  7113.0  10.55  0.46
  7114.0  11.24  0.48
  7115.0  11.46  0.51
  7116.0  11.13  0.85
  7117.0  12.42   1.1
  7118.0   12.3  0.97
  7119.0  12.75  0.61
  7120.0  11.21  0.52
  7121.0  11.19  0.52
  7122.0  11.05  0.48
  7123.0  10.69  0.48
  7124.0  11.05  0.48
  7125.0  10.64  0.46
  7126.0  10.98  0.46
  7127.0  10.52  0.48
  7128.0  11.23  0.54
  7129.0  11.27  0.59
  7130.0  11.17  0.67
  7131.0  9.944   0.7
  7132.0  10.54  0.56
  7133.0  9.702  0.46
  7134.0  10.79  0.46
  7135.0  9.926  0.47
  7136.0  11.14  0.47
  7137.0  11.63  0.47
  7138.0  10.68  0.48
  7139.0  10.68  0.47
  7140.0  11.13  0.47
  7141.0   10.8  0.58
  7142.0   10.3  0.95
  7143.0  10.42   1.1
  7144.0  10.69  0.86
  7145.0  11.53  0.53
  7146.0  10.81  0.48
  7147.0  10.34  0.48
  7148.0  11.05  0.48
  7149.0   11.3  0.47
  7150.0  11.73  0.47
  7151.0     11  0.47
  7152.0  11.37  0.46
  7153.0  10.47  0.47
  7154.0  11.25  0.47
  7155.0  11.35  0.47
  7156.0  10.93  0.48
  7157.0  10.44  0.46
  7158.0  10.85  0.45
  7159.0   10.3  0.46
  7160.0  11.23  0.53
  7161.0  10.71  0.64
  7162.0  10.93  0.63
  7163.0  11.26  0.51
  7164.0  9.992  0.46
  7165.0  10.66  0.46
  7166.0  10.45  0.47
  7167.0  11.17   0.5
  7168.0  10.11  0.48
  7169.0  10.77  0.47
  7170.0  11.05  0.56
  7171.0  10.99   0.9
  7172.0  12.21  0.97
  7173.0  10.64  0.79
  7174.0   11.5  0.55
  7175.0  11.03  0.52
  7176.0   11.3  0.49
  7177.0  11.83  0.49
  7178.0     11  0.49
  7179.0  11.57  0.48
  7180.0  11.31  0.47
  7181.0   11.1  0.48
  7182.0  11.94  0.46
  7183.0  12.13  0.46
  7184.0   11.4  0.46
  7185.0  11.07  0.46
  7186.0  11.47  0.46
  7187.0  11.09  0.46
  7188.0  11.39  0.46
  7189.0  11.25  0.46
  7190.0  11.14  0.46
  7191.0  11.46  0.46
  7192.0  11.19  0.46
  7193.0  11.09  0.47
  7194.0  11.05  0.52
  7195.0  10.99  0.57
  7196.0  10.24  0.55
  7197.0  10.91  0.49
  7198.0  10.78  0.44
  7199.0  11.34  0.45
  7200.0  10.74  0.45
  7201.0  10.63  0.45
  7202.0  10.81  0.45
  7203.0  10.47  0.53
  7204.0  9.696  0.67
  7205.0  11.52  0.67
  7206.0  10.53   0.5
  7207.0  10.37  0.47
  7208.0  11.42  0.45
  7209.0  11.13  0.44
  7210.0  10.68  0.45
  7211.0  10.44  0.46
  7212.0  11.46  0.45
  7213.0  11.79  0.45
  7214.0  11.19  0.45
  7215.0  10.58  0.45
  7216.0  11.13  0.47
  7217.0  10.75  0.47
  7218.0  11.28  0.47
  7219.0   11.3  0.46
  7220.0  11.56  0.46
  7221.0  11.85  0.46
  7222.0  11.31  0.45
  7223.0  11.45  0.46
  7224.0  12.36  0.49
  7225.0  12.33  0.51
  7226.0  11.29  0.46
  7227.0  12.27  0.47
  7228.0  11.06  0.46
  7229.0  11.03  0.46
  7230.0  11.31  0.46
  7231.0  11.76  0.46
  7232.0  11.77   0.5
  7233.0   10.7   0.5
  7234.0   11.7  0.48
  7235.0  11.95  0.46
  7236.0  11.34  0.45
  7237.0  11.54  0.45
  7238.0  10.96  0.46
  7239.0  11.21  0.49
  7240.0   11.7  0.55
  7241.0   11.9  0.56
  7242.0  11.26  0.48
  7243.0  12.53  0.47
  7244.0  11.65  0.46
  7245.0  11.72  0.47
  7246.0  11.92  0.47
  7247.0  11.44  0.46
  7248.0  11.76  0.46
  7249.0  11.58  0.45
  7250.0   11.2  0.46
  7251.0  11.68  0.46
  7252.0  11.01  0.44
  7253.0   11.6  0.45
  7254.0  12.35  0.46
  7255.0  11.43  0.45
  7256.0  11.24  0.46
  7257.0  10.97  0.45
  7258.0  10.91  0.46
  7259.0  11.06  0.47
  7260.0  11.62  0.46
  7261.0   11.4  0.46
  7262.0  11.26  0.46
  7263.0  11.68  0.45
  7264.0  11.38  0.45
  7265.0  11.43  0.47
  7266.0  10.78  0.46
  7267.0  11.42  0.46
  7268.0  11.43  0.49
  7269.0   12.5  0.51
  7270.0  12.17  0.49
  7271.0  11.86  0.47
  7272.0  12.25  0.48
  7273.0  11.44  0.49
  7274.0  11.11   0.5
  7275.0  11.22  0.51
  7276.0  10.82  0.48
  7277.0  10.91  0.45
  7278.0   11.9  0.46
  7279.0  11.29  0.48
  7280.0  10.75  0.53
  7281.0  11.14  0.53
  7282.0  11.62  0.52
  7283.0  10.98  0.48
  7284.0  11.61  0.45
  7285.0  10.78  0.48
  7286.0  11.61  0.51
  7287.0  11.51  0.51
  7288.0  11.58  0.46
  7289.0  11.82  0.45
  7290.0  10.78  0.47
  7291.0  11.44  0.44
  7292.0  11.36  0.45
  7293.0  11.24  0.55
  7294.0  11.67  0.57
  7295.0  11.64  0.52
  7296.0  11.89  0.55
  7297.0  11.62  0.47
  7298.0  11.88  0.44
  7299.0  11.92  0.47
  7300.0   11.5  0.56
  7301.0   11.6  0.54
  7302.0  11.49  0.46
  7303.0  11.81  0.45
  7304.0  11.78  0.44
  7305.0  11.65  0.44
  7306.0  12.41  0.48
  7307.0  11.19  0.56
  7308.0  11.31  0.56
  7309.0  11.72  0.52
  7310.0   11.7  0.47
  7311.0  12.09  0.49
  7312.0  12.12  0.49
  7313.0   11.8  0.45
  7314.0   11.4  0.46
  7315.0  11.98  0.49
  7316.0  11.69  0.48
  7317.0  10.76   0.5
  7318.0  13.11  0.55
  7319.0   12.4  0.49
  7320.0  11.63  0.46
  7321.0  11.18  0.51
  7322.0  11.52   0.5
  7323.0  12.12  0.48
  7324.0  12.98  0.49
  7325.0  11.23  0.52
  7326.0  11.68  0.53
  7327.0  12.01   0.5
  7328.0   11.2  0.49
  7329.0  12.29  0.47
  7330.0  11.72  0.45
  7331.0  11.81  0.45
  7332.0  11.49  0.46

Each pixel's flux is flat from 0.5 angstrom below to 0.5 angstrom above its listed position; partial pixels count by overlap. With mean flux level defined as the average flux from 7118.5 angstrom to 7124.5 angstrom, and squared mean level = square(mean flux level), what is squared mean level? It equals 128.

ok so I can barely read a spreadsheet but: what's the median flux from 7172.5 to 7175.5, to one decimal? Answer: 11.0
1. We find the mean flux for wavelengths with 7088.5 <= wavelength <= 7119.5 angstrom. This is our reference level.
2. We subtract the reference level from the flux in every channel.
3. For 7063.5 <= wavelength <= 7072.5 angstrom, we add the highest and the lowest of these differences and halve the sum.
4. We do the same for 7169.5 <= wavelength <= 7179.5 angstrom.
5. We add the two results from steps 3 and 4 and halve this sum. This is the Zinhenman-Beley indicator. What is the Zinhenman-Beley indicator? 0.10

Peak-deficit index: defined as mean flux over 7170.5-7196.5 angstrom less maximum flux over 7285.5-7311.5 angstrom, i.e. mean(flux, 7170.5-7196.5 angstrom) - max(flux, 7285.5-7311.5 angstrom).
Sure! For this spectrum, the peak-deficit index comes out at -1.13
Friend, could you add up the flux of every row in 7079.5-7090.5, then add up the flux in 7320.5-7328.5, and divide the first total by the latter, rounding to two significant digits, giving 1.3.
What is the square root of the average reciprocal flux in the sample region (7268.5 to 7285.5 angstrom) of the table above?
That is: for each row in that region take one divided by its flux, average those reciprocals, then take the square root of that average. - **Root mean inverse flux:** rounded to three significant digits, 0.296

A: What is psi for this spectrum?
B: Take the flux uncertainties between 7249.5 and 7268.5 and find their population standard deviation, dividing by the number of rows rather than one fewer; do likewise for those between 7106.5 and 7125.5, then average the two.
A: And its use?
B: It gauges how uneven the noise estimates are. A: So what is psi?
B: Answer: 0.097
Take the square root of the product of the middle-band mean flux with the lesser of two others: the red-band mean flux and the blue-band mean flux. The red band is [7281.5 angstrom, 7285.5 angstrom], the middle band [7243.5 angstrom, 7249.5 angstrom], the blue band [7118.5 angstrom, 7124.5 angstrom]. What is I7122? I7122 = 11.5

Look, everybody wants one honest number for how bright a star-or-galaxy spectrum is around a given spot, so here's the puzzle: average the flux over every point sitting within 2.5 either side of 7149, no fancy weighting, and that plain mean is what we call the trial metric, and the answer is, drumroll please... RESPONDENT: 11.1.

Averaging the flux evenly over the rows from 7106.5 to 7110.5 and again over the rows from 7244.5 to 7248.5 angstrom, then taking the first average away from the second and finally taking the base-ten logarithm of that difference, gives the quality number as -0.36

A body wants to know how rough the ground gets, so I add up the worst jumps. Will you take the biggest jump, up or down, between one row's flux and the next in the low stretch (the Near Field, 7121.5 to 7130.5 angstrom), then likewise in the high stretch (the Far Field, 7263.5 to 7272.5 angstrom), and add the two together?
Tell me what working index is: 1.8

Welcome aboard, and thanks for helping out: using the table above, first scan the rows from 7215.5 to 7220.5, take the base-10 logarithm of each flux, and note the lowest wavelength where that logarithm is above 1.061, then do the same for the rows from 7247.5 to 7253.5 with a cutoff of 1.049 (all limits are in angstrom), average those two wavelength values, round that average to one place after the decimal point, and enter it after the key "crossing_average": 7234.0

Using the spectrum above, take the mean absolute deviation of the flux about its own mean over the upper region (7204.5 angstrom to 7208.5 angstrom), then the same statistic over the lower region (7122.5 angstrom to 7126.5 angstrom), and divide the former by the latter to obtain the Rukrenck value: 2.91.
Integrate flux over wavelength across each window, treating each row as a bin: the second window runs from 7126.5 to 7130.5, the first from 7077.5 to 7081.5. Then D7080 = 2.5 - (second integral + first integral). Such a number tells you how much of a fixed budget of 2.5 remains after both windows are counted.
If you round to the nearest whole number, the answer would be -88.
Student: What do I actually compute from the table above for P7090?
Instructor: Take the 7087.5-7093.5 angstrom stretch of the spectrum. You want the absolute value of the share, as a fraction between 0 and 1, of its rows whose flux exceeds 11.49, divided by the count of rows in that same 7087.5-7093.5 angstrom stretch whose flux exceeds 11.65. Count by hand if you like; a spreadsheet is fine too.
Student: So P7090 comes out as 0.17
